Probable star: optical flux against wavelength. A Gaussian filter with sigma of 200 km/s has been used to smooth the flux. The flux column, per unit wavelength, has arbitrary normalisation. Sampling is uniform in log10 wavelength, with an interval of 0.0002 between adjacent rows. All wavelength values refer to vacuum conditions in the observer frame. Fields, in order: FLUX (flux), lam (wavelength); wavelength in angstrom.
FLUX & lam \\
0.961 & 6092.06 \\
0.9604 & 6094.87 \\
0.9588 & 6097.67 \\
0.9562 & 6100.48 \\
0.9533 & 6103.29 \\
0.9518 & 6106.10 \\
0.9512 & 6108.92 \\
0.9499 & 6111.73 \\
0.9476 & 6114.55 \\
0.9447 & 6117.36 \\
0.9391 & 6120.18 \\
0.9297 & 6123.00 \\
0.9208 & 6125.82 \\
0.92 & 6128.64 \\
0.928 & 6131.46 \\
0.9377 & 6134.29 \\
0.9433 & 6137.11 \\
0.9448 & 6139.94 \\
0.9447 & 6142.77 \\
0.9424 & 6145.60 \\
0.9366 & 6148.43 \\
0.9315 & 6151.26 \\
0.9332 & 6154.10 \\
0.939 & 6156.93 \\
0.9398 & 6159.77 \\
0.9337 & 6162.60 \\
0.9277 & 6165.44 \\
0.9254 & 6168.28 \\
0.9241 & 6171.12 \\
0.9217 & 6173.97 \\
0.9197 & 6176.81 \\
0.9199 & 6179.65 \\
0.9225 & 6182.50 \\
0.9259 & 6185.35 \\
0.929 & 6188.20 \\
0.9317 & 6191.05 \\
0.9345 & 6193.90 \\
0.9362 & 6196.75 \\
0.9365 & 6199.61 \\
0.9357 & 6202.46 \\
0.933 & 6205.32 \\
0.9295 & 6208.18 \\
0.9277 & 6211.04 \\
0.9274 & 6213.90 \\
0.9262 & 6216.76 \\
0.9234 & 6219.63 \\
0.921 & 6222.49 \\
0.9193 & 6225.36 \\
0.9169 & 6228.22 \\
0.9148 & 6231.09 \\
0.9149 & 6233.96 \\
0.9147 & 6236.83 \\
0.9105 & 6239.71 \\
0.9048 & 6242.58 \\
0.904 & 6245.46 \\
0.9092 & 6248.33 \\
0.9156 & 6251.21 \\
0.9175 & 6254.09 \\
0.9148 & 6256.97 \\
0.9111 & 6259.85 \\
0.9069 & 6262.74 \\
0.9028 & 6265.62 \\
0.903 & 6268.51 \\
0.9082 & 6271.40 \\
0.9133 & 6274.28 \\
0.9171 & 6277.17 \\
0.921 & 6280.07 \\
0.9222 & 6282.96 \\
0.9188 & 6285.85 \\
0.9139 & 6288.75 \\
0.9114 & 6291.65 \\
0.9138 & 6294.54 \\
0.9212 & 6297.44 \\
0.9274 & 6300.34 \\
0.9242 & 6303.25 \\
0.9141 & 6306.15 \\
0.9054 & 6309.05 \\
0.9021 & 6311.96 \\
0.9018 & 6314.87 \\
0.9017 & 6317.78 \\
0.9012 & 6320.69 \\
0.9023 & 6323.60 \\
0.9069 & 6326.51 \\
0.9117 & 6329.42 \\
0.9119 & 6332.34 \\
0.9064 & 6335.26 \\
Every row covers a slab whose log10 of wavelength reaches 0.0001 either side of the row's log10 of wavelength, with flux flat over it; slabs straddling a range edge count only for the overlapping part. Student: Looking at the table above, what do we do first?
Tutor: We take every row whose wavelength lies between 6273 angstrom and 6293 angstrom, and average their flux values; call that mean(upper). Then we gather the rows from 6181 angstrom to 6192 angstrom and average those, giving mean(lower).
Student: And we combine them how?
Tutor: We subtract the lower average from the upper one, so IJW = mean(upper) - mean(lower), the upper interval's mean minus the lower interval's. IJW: -0.010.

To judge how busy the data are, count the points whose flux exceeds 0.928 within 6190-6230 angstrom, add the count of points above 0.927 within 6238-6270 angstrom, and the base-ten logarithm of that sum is 0.85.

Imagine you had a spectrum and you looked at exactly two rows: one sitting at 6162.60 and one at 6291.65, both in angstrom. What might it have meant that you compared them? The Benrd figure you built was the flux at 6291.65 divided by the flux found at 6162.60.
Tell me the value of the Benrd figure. 0.976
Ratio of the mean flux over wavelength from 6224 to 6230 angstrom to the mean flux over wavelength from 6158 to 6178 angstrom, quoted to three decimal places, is 0.990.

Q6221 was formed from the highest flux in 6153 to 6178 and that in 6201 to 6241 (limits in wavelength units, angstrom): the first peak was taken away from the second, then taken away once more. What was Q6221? -0.944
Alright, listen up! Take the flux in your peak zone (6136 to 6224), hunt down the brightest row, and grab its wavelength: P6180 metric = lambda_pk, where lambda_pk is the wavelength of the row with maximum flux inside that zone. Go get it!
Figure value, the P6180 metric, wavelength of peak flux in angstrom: 6139.94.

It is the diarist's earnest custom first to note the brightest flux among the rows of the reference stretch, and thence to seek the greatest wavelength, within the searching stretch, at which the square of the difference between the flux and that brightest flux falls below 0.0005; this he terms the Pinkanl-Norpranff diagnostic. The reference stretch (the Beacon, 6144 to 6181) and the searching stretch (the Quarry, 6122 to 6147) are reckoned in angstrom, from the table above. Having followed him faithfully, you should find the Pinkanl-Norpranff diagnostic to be 6145.60 angstrom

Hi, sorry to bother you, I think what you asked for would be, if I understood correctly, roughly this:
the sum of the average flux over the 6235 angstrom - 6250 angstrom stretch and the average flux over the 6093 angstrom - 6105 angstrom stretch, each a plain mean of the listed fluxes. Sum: 1.87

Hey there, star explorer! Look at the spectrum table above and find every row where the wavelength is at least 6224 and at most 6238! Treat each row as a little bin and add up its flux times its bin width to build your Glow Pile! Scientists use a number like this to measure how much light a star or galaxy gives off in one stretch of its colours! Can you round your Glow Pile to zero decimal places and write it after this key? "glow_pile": 13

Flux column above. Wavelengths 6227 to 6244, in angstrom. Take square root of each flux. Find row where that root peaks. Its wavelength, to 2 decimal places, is 6228.22 angstrom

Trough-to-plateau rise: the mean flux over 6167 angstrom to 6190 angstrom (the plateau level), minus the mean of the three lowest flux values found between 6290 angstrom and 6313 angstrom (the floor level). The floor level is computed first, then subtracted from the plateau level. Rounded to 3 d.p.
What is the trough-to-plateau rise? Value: 0.017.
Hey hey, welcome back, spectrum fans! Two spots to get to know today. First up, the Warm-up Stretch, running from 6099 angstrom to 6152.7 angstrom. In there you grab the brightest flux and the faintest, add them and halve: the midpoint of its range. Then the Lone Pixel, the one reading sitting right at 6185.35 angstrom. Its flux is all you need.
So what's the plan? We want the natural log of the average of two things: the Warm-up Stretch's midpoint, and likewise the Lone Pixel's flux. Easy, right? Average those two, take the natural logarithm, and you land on -0.070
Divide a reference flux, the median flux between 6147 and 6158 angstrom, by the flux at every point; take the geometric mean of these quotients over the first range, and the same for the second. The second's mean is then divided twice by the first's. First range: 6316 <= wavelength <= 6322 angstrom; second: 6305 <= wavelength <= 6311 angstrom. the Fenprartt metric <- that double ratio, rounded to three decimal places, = 0.955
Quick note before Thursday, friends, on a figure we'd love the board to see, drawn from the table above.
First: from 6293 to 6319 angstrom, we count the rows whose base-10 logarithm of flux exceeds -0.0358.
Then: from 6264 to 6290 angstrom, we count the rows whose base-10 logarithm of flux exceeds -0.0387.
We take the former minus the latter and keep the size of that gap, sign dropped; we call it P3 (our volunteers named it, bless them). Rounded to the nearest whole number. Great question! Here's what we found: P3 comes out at 1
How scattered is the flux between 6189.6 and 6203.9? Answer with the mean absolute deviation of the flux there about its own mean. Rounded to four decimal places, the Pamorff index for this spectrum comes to 0.0015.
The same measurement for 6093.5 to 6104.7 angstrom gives 0.0024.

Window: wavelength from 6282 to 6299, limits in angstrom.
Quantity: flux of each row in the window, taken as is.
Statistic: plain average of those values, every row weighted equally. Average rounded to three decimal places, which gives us 0.917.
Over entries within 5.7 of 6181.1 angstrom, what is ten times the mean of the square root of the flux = 9.60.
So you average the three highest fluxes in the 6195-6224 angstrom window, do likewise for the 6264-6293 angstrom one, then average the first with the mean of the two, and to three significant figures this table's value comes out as 0.932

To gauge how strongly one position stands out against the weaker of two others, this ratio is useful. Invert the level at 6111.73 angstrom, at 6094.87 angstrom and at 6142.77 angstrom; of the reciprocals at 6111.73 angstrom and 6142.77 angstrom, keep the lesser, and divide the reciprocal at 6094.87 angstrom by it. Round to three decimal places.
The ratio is 0.989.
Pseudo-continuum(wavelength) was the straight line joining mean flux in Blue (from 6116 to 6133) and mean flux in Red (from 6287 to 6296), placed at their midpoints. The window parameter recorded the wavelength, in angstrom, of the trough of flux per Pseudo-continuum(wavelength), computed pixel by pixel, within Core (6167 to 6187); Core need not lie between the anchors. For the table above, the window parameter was 6176.81 angstrom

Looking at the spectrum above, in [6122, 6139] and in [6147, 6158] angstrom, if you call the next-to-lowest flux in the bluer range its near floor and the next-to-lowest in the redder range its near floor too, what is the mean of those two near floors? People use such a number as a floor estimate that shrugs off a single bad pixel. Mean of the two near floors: 0.927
